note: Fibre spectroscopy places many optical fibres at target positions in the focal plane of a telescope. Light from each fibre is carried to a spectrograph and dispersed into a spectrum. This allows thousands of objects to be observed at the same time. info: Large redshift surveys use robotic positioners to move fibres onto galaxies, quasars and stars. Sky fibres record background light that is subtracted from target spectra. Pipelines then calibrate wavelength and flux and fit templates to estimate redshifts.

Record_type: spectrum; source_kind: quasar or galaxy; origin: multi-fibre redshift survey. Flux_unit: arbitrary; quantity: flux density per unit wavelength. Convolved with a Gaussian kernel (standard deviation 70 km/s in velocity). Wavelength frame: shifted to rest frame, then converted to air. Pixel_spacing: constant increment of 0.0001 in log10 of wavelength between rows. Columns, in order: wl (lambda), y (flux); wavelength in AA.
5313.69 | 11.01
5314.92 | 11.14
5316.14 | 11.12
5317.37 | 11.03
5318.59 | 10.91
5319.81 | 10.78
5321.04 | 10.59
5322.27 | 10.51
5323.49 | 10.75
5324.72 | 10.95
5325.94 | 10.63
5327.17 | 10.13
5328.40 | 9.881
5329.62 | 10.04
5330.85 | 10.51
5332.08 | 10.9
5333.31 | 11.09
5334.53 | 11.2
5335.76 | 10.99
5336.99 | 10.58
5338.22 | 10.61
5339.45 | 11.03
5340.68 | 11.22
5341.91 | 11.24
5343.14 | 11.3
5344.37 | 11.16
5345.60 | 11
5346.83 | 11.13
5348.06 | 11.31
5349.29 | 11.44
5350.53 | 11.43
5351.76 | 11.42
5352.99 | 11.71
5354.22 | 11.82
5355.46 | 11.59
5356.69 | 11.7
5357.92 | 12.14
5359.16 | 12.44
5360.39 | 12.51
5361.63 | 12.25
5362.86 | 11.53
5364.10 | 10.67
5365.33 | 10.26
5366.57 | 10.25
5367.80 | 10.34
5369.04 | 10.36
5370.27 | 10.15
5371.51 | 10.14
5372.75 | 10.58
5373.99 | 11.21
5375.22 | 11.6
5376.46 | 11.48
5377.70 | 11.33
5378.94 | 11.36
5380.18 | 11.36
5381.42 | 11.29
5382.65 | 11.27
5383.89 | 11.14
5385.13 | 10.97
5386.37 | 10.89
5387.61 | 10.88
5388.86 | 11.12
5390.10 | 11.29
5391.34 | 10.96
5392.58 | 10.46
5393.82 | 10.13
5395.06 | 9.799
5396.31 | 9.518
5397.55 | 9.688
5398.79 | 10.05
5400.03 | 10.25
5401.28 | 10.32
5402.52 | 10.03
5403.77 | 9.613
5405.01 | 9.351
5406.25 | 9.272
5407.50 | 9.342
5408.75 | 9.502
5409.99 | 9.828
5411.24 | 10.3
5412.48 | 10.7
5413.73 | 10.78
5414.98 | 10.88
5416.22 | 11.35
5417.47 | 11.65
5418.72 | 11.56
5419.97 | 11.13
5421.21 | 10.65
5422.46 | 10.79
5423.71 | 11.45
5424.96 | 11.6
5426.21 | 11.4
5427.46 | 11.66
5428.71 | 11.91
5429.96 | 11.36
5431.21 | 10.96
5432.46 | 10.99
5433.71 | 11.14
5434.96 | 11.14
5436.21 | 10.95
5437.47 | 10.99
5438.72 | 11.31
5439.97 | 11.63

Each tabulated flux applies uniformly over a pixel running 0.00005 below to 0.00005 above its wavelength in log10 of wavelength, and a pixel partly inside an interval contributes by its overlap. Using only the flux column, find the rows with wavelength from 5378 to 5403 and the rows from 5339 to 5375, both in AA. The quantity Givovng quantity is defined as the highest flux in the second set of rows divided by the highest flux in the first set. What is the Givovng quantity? 1.10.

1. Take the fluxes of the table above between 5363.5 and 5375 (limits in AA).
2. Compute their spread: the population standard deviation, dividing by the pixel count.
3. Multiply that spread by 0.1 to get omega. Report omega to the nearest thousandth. 0.032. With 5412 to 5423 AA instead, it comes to 0.036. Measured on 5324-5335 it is 0.046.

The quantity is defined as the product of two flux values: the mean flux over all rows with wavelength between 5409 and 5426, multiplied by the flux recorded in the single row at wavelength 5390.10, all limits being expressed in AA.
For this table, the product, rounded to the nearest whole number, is 124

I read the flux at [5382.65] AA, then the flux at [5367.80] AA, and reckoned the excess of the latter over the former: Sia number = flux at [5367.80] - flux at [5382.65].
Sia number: -0.9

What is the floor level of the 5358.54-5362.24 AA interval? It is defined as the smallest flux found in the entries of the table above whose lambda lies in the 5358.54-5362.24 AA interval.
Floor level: 12.25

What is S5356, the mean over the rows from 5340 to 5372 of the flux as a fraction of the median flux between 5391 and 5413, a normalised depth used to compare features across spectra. 1.13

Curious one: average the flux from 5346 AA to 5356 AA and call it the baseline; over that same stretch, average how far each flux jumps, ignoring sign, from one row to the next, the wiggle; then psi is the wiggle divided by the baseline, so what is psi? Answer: 0.012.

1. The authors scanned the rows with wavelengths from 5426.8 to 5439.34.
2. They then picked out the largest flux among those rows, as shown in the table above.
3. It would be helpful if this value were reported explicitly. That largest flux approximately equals 11.91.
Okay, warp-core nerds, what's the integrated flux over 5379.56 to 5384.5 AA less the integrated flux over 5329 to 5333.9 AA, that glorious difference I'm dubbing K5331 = 4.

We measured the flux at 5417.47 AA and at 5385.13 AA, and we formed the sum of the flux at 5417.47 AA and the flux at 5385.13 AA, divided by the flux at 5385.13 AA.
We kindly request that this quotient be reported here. 2.06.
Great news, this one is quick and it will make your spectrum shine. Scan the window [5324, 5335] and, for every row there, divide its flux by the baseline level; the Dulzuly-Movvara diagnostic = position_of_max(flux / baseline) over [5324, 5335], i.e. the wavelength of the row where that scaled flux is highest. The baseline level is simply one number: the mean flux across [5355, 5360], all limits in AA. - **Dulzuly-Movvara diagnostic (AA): 5334.53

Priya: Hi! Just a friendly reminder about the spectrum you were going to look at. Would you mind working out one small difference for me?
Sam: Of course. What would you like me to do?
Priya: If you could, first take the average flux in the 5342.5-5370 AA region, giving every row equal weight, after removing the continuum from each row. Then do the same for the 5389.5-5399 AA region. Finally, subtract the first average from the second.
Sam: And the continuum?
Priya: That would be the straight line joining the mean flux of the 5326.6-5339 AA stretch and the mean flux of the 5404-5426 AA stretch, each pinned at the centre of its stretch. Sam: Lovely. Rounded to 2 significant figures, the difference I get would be -1.1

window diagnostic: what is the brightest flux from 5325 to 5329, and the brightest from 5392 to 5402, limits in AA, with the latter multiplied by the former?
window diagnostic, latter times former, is 111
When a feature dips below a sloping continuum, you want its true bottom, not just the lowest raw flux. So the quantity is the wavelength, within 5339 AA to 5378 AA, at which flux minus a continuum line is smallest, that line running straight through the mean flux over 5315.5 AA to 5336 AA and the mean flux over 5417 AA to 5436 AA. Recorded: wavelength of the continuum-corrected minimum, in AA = 5371.51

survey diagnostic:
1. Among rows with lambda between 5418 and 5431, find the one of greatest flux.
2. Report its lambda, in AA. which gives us 5428.71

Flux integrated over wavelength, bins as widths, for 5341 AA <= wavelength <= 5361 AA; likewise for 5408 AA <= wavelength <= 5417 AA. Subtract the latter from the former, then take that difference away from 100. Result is -37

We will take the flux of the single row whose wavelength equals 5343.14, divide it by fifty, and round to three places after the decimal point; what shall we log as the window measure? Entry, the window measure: 0.226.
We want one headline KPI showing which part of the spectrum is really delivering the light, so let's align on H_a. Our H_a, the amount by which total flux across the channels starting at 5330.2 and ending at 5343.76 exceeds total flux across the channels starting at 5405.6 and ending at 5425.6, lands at -50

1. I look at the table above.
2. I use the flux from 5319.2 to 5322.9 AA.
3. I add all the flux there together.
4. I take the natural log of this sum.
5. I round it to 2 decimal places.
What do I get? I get 3.46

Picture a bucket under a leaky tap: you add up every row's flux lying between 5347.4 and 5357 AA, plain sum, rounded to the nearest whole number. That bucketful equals 92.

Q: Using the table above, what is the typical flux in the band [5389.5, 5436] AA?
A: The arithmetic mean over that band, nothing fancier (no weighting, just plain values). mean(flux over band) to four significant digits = 10.62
